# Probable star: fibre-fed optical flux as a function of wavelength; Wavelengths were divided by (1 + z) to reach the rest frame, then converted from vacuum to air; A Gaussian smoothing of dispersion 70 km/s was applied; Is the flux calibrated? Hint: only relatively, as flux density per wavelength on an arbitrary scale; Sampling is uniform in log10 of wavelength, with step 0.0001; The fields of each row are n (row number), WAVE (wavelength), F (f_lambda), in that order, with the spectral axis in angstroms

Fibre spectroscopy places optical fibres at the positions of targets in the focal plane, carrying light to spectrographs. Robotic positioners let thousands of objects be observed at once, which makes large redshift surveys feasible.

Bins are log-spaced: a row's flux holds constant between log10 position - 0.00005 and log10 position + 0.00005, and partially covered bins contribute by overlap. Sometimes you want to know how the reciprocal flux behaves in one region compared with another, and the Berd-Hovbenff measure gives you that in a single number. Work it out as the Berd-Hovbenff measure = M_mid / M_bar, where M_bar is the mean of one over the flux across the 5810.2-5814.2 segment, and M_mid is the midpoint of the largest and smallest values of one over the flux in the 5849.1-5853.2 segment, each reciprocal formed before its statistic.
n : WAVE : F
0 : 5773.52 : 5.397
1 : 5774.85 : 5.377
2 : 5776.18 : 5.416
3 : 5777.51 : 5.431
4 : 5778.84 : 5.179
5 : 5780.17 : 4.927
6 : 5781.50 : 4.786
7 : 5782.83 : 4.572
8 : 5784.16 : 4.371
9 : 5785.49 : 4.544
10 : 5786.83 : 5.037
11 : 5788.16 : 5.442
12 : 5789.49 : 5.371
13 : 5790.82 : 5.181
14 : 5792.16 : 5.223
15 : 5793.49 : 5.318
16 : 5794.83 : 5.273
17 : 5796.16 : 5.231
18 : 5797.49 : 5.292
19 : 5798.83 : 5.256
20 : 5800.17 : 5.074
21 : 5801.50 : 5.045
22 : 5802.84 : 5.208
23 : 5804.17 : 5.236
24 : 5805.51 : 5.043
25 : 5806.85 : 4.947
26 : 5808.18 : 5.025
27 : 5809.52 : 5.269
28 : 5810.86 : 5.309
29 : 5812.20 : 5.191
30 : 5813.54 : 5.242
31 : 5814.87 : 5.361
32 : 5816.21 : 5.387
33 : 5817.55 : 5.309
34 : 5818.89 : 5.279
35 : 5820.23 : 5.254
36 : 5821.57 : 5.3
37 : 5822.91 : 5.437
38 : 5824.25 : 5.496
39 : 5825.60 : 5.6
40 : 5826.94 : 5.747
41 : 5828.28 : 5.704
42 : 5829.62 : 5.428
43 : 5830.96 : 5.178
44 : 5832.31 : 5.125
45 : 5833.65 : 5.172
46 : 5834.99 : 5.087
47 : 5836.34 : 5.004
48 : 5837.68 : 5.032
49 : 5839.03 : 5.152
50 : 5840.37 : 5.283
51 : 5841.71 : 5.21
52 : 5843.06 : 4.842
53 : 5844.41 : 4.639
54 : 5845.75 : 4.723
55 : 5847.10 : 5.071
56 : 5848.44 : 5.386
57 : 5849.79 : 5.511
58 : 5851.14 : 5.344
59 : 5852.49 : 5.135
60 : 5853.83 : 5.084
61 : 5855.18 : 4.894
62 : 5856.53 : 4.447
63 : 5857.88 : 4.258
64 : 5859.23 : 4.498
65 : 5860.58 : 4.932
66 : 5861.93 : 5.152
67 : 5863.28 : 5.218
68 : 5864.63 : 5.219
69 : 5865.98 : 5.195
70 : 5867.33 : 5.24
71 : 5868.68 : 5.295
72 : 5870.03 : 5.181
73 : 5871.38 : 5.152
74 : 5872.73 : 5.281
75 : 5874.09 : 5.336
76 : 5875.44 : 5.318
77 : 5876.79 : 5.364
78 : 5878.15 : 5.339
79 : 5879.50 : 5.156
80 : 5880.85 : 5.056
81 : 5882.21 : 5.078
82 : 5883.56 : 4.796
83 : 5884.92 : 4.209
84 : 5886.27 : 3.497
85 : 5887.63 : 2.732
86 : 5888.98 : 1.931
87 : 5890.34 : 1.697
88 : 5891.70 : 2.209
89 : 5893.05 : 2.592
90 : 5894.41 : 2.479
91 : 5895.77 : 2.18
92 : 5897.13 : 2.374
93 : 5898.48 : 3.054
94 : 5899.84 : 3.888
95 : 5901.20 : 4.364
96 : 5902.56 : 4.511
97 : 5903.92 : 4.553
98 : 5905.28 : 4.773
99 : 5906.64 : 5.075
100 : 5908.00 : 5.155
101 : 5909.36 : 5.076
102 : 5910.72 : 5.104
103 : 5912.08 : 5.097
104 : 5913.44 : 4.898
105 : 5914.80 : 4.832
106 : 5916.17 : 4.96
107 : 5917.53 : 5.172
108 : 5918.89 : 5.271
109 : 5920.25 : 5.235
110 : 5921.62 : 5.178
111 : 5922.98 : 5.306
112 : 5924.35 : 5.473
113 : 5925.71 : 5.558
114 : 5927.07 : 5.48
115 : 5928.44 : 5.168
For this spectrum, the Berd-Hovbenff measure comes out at 0.99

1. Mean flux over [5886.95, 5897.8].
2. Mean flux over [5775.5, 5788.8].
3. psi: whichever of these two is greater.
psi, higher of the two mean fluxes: 4.97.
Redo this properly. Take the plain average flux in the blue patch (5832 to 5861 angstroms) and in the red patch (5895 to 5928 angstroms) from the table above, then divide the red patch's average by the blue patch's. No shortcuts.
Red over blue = 0.94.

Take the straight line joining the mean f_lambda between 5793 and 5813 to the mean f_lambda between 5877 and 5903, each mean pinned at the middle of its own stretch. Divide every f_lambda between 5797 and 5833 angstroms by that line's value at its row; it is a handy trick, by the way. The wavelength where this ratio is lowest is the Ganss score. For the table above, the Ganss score 5806.85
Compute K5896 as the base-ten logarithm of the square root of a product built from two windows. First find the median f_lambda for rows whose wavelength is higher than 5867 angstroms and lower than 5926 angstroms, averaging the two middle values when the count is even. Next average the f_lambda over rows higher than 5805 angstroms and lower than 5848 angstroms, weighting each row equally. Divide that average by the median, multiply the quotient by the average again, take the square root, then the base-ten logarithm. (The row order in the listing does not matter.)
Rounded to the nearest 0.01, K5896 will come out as 0.36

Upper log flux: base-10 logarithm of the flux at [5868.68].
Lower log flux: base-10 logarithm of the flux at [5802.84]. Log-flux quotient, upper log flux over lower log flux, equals 1.01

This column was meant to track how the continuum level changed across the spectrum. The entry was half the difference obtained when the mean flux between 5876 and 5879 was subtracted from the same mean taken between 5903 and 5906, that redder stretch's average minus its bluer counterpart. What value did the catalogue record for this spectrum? -0.34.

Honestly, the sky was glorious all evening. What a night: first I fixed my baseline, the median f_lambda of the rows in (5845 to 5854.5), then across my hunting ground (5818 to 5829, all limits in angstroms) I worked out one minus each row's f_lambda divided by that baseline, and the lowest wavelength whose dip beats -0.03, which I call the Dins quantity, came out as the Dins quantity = 5818.89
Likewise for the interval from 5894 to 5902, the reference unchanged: 5894.41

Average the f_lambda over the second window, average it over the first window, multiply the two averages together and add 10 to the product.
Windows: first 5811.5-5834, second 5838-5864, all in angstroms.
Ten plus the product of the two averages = 37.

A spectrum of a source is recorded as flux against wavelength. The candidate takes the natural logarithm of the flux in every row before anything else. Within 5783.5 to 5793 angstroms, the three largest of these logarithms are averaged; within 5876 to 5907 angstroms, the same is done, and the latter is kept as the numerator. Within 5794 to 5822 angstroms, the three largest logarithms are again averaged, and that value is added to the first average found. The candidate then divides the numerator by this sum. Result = 0.496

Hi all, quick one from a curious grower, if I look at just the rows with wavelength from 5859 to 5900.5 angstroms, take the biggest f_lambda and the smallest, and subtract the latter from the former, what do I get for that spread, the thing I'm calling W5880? 3.7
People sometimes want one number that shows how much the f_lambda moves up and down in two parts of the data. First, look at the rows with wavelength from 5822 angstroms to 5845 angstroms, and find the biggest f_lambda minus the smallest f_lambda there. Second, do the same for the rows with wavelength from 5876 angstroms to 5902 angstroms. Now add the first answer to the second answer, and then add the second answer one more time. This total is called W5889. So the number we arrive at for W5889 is 8.4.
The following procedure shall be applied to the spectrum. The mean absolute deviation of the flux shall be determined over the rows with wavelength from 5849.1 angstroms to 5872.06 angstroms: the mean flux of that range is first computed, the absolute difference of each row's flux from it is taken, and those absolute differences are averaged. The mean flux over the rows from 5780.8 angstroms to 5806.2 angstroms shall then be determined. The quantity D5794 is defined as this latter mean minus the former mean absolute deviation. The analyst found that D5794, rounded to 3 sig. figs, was 4.82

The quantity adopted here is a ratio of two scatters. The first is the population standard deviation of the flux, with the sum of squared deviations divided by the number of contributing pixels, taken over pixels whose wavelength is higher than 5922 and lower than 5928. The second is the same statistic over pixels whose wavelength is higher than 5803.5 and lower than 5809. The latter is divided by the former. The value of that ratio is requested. 1.2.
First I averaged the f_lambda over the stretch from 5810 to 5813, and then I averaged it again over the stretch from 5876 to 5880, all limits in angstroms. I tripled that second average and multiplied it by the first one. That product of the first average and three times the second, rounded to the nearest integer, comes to 83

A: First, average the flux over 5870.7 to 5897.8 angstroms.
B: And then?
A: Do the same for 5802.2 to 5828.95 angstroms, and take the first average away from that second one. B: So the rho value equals 1.4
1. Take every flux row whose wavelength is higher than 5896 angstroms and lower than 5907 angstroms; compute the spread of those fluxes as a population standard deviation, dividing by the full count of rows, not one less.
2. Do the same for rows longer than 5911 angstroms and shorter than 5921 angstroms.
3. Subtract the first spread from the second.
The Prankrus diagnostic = -0.70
